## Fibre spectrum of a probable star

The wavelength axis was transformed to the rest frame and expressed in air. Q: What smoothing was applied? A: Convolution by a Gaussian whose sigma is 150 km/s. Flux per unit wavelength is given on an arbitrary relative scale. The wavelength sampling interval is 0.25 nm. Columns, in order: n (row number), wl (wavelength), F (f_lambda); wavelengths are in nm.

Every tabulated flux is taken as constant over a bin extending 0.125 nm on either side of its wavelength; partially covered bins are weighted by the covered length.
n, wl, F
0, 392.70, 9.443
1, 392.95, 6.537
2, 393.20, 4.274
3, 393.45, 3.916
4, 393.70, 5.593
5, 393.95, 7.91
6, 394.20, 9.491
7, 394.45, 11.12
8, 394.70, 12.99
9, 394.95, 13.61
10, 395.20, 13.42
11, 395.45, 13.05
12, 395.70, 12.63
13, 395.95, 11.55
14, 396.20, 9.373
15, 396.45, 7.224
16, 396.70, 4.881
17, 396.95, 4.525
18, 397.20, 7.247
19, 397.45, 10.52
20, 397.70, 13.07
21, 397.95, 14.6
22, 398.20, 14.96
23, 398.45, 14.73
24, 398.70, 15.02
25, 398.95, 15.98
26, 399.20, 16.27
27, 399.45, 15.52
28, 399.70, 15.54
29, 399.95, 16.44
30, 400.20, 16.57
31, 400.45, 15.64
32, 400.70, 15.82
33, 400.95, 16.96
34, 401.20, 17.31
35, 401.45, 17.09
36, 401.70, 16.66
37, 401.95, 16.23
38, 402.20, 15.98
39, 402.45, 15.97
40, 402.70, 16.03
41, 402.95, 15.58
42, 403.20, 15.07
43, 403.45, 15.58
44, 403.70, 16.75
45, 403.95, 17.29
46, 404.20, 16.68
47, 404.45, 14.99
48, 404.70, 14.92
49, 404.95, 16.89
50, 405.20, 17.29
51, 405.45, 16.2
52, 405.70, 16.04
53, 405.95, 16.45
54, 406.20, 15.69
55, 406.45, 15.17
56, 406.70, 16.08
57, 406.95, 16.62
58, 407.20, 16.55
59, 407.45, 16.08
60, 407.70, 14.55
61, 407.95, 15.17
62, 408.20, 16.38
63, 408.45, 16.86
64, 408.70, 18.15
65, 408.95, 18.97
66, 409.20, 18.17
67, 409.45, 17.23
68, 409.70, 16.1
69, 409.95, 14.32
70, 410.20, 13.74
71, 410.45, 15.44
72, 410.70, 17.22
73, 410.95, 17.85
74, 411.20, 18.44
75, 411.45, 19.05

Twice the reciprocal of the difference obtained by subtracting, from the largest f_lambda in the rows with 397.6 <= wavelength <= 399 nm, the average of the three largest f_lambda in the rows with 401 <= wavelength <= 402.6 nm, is -1.9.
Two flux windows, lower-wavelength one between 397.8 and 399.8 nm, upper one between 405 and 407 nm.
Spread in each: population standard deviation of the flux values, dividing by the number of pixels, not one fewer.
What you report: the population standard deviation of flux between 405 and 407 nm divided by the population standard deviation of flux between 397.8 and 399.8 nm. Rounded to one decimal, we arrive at 1.1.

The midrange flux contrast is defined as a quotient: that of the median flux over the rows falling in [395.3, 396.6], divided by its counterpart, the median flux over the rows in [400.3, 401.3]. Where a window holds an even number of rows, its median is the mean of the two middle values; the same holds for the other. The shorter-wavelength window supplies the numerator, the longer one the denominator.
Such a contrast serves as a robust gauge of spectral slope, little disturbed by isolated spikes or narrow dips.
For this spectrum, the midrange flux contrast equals 0.70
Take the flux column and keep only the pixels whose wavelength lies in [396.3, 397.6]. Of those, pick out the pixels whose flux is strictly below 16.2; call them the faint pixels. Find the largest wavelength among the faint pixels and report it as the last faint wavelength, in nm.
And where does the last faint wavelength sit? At 397.45 nm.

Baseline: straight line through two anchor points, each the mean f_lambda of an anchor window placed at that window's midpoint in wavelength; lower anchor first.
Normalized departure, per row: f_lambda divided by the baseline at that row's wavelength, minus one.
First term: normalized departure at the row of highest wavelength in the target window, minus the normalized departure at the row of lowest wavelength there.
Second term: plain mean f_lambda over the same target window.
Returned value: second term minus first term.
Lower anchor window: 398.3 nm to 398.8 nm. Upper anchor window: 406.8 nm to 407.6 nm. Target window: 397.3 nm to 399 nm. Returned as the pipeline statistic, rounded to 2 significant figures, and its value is 14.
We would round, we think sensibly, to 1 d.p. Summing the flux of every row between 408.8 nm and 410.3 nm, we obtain 98.5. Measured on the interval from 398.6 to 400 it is 94.8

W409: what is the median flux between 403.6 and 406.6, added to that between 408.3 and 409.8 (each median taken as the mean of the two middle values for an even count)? 34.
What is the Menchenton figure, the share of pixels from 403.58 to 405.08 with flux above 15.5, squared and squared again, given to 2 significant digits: 0.20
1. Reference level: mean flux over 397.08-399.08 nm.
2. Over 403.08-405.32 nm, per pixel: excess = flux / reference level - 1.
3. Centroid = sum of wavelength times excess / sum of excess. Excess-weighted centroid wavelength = 404.27 nm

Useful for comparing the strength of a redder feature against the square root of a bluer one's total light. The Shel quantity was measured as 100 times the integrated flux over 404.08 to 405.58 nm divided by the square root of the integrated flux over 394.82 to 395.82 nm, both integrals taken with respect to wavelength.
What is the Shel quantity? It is 668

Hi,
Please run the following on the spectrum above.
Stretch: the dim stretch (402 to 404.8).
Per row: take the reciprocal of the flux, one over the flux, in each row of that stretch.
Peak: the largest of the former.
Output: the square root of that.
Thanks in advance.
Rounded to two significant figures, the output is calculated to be 0.26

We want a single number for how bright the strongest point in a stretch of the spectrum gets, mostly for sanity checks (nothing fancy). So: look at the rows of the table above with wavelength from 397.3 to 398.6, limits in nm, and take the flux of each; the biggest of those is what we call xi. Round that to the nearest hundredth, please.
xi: 14.96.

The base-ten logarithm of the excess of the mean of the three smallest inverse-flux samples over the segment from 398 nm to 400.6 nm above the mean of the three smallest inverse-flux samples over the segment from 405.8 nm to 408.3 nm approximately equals -3.4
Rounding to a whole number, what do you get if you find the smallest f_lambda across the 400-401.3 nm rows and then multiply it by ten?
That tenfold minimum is 156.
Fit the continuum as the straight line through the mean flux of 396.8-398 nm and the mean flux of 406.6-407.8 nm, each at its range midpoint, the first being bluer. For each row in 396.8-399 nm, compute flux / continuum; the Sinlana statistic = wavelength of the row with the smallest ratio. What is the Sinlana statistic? 396.95 nm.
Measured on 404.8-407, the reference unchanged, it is 406.45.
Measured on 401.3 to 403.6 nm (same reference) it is 403.20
